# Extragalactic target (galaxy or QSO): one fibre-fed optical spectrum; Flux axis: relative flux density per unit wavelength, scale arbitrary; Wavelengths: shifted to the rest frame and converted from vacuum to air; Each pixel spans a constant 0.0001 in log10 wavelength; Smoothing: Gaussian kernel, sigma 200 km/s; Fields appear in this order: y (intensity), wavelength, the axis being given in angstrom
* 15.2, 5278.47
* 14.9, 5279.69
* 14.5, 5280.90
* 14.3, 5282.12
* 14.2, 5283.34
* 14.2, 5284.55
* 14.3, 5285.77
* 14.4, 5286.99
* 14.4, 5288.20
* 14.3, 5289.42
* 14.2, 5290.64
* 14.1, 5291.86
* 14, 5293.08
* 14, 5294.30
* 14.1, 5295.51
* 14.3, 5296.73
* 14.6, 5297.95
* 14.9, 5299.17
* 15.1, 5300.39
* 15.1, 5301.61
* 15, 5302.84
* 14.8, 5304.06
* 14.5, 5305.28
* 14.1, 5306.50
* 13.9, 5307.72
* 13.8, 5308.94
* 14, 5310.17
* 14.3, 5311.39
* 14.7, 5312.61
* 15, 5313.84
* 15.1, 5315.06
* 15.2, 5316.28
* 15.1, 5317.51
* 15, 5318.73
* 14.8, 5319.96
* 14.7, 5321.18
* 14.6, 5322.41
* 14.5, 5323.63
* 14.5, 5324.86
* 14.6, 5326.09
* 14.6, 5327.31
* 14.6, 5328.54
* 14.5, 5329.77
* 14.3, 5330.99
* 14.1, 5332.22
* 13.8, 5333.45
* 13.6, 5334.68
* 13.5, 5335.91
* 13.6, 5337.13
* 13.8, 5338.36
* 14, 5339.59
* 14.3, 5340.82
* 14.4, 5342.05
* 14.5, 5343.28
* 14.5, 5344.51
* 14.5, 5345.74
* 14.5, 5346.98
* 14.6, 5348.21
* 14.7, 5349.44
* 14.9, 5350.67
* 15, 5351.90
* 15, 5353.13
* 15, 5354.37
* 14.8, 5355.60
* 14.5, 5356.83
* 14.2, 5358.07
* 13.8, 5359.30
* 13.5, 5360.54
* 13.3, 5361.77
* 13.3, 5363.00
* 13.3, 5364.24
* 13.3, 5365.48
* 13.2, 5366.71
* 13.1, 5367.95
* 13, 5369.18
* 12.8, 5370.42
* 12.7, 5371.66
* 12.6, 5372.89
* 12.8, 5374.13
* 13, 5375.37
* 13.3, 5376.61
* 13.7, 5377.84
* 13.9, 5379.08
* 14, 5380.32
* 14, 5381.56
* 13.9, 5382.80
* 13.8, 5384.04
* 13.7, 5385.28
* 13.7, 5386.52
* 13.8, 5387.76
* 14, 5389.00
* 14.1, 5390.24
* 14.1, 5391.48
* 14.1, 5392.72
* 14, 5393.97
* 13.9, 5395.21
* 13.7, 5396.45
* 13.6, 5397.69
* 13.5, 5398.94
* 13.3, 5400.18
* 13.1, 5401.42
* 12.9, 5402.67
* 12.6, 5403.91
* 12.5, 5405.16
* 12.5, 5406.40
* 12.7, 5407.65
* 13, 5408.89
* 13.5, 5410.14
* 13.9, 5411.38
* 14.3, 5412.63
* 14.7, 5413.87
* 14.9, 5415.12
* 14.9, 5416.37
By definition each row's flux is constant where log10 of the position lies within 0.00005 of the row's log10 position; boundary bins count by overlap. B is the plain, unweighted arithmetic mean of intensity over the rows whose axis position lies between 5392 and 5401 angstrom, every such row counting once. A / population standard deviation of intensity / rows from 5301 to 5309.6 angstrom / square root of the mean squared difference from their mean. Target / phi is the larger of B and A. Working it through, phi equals 13.7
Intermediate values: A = 0.49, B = 13.7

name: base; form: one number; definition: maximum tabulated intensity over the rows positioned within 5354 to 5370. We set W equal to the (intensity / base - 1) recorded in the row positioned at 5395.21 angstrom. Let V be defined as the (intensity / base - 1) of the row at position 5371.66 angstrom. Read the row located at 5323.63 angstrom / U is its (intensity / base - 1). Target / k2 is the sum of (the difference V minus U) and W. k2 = -0.19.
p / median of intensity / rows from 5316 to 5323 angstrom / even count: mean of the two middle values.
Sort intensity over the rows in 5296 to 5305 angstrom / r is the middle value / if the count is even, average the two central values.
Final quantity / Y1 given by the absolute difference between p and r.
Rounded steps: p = 14.9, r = 14.9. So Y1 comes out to 0.0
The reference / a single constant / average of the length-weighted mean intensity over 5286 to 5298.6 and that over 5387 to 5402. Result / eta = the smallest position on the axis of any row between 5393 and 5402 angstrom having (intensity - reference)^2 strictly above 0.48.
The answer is 5400.18 angstrom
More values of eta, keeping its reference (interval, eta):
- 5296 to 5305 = 5299.17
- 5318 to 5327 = 5318.73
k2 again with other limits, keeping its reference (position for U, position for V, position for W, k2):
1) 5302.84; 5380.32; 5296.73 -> -0.11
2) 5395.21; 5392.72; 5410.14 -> -0.09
